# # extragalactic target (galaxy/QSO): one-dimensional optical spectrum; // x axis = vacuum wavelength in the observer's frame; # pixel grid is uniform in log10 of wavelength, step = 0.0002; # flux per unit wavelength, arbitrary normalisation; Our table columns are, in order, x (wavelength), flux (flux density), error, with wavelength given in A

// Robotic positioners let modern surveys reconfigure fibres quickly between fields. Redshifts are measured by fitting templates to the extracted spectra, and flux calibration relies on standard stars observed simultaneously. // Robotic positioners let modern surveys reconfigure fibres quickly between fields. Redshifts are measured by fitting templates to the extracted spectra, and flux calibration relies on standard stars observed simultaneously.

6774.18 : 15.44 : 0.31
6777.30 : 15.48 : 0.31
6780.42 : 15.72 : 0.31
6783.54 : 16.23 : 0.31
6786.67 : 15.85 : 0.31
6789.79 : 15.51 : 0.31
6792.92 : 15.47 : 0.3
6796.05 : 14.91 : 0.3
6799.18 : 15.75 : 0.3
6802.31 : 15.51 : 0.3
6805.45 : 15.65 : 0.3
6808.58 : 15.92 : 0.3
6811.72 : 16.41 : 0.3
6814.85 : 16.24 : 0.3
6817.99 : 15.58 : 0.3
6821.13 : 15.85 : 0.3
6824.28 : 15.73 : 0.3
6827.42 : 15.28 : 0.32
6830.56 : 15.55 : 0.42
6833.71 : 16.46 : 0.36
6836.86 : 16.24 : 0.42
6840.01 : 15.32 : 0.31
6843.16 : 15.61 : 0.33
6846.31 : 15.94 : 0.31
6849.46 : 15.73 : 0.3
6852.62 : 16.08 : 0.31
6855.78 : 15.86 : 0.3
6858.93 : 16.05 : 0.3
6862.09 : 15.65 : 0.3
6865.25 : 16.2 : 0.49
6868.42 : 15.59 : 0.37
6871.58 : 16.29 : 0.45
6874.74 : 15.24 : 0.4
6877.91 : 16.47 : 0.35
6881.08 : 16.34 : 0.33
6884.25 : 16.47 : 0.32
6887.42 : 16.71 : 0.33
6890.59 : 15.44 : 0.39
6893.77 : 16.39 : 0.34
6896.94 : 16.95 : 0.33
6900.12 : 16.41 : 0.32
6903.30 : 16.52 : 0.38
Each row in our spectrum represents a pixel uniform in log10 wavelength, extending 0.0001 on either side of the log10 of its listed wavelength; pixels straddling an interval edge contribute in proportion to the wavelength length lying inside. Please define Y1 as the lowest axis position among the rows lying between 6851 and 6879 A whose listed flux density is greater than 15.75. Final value 6852.62 A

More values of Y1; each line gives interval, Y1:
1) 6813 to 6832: 6814.85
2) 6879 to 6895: 6881.08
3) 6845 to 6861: 6846.31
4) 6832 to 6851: 6833.71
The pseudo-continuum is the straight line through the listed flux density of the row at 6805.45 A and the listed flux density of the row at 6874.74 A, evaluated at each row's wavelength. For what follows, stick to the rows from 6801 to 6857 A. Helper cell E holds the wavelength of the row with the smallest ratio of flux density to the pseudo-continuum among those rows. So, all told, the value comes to 6827.42 A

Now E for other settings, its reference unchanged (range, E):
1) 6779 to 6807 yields 6796.05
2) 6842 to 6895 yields 6874.74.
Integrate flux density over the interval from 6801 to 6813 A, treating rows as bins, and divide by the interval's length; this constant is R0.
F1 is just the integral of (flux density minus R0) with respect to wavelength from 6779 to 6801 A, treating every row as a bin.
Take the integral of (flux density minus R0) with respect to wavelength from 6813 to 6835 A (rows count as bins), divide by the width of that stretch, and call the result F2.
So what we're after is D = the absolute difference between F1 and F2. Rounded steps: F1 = -5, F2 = 0.0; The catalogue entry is 5.0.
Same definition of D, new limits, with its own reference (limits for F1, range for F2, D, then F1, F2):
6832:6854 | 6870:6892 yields 0.8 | 1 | 0.3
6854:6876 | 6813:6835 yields 0.2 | 0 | 0.0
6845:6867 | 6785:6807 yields 1.8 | 1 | -0.3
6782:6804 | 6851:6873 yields 5.7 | -6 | 0.1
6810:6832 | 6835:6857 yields 1.1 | -1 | 0.0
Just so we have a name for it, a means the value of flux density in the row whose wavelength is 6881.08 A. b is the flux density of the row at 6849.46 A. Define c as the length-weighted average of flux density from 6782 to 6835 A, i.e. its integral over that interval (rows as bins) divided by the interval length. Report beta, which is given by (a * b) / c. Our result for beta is 16.3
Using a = 16.34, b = 15.73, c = 15.8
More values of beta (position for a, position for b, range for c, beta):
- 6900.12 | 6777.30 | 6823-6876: 16.1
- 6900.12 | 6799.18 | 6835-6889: 16.2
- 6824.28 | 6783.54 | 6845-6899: 15.9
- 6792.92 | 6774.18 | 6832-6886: 15.0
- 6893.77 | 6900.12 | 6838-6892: 16.9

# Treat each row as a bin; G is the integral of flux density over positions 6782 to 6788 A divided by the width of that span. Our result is 16.03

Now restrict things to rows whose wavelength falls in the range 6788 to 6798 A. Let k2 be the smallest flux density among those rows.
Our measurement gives 14.91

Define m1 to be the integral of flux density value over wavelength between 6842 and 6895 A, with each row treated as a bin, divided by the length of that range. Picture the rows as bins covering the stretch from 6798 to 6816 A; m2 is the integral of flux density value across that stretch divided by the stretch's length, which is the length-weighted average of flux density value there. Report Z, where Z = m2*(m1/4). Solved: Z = 63.7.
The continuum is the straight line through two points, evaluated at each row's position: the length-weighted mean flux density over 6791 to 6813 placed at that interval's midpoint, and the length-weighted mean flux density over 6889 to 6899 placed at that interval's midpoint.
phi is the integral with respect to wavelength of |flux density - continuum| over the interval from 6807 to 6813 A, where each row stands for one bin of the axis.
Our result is 2.7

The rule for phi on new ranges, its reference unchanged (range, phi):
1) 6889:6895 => 2.9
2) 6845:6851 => 0.7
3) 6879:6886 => 1.6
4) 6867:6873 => 2.0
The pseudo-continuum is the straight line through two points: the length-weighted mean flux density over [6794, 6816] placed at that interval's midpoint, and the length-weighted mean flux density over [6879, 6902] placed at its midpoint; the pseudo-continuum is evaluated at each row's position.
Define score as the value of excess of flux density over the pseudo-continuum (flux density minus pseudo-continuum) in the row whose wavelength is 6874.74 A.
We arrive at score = -1.0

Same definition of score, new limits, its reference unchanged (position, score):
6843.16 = -0.4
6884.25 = 0.1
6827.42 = -0.6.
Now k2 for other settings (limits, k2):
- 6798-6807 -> 15.51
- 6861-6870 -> 15.59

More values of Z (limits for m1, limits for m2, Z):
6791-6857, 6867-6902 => 63.9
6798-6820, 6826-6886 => 63.2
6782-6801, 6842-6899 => 62.7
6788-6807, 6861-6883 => 61.8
